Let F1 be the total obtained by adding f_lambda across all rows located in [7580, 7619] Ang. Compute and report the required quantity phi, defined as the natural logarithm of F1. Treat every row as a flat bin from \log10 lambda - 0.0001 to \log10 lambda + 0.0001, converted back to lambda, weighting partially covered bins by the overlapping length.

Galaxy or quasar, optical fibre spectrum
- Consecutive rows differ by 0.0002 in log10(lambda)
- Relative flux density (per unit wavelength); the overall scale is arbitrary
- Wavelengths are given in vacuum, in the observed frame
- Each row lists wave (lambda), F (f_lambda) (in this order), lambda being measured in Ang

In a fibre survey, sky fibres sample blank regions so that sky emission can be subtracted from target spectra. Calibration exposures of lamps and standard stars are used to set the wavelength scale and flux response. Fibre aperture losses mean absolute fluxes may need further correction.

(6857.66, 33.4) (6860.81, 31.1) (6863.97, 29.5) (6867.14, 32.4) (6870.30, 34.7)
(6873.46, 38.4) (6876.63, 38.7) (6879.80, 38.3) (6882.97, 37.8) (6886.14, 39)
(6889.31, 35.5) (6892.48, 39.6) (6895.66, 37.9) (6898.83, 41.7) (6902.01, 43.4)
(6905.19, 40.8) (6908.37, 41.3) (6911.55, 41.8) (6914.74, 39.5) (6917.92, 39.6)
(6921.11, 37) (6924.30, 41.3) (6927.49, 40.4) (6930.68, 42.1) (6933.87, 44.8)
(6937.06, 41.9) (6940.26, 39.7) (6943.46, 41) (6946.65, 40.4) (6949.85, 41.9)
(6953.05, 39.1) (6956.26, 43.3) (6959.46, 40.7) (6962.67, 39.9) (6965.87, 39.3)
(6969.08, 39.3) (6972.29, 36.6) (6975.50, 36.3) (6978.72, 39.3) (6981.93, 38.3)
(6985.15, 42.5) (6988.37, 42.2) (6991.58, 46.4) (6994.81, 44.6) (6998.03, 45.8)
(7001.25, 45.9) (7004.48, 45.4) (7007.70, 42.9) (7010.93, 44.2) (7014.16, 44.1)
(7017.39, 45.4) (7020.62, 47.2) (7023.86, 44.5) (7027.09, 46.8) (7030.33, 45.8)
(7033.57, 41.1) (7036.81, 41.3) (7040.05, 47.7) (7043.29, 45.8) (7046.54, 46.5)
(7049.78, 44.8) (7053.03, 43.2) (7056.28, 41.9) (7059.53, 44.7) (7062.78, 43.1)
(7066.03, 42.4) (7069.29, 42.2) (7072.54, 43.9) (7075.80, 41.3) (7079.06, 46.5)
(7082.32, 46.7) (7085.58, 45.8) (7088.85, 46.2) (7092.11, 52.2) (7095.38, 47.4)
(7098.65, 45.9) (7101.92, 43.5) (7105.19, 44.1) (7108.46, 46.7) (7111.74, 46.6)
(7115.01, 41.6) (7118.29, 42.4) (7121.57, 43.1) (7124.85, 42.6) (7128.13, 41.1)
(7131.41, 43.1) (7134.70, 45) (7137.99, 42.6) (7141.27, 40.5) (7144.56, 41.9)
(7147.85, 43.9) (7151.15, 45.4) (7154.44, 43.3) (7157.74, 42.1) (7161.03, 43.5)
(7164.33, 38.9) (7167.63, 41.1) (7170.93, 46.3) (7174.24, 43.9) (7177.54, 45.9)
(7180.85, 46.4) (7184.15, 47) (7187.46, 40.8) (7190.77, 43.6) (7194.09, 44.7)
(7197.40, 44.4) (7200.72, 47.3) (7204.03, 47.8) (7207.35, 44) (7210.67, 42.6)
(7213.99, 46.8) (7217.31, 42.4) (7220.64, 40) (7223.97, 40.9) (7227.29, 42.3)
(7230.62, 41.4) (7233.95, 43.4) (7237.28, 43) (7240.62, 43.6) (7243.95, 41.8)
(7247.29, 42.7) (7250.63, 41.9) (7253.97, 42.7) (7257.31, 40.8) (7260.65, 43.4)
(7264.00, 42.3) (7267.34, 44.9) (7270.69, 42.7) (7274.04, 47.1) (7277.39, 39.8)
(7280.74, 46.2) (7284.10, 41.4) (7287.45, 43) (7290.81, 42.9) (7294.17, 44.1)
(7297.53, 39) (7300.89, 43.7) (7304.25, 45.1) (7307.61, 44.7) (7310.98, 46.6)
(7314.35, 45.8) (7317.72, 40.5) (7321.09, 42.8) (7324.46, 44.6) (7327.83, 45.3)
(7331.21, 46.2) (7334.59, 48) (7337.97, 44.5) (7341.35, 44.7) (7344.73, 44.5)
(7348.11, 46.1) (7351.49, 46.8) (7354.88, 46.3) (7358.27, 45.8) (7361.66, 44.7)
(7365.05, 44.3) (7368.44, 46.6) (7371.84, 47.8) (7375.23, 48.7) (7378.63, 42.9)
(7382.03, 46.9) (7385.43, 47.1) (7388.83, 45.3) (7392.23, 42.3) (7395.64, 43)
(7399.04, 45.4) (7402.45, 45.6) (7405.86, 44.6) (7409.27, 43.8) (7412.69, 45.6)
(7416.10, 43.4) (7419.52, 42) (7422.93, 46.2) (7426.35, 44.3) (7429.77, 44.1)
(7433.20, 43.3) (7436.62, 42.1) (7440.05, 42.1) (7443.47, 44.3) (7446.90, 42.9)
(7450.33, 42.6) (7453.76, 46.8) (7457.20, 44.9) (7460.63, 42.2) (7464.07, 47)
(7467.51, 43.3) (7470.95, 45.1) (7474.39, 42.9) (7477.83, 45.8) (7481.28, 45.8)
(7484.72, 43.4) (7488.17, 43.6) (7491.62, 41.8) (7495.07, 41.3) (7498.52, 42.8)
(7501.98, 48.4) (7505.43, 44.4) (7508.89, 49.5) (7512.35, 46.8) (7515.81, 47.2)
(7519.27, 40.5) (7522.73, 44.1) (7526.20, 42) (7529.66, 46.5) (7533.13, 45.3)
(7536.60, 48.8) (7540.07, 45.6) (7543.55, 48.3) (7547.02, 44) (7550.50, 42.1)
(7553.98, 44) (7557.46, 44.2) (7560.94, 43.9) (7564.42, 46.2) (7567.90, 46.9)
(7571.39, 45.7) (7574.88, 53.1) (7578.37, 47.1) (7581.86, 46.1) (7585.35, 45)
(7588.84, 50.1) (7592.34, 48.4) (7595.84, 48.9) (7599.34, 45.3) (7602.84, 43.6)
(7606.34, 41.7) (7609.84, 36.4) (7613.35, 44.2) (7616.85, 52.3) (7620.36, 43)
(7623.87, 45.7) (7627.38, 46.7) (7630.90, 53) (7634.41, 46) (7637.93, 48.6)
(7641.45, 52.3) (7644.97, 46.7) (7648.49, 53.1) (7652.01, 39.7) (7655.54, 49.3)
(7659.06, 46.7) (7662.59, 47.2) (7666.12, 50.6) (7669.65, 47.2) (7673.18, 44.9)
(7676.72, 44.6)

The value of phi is 6.22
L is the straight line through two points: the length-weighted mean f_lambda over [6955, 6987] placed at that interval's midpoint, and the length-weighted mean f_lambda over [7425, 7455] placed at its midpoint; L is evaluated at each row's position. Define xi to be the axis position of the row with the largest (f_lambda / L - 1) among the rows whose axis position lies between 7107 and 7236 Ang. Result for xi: 7204.03 Ang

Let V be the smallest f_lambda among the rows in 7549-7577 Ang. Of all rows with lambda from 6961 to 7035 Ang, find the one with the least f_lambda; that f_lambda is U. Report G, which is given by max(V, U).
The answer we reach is 42.1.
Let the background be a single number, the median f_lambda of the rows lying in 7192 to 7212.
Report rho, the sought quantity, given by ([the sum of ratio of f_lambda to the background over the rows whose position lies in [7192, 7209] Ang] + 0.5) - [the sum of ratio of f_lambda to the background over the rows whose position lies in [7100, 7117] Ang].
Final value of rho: 0.6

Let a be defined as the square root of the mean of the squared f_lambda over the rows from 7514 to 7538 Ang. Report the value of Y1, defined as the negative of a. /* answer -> -45.0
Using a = 45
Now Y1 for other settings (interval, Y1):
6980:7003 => -43.8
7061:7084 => -43.8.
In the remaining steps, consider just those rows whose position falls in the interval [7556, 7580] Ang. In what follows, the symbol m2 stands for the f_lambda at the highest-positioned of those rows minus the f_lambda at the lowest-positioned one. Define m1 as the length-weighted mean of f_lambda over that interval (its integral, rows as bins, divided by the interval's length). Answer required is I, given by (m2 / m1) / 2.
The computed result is 0.03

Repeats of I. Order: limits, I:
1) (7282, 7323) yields 0.02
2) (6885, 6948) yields 0.02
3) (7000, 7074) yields -0.02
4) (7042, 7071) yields -0.04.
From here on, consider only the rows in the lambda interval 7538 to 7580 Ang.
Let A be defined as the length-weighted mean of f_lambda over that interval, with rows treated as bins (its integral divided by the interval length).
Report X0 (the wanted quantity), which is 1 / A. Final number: 0.0218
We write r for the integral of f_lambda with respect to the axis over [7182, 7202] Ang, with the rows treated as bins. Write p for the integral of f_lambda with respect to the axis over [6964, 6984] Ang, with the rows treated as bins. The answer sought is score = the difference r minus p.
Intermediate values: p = 766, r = 893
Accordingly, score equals 126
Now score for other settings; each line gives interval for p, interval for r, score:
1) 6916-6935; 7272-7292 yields 94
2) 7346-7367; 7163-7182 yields -128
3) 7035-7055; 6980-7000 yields -30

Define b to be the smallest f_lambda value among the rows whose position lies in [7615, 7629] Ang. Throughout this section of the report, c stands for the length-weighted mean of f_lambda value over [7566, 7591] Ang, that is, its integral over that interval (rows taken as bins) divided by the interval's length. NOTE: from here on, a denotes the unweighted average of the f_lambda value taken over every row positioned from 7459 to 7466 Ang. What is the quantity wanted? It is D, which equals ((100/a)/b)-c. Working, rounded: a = 44.6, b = 43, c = 47.7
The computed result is -47.7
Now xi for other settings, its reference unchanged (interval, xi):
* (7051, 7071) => 7059.53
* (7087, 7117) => 7092.11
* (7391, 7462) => 7453.76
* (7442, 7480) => 7464.07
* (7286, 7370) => 7334.59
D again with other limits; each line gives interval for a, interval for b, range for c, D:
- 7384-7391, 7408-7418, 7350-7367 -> -45.5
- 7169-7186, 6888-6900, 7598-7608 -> -43.4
